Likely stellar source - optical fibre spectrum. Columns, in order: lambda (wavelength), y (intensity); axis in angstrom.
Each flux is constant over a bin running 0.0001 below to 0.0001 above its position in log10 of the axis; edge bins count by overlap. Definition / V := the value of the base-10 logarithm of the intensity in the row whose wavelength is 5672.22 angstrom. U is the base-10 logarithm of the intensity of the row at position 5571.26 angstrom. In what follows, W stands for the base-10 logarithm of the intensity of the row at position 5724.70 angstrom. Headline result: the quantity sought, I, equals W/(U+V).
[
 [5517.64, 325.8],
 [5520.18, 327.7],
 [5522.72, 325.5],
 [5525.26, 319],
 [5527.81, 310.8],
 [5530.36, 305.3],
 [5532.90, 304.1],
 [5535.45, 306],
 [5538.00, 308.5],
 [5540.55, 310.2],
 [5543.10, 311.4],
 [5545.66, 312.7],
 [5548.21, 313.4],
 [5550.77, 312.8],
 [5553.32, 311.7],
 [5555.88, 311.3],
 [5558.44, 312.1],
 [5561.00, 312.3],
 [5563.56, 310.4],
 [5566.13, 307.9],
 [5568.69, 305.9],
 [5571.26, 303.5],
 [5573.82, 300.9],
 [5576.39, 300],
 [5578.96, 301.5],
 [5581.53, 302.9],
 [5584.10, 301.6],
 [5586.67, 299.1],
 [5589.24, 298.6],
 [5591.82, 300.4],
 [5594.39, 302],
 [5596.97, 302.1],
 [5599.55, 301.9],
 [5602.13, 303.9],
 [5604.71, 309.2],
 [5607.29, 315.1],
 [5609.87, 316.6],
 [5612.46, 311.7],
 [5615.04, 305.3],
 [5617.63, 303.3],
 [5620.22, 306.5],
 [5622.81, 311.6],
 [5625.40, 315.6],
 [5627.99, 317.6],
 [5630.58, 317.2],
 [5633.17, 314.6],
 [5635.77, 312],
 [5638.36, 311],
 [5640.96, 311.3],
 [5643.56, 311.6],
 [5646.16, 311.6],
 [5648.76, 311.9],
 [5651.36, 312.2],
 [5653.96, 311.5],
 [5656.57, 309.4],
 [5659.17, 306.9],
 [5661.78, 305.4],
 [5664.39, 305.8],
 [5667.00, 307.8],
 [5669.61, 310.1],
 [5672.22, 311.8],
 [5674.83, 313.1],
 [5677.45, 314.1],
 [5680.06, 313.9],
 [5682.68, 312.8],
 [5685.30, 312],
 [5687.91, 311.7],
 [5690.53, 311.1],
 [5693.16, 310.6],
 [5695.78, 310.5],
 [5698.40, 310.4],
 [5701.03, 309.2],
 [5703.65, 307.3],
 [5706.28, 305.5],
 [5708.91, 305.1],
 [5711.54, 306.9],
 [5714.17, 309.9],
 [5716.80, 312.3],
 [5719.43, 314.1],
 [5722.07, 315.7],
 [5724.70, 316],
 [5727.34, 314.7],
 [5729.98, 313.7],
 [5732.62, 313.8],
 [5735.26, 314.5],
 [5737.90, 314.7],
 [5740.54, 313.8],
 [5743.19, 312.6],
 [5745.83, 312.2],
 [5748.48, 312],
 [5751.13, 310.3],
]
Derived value 0.502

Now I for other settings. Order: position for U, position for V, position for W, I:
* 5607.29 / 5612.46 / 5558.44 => 0.500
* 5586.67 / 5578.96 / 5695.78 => 0.503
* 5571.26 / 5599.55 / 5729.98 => 0.503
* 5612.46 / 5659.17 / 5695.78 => 0.500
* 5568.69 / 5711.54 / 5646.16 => 0.501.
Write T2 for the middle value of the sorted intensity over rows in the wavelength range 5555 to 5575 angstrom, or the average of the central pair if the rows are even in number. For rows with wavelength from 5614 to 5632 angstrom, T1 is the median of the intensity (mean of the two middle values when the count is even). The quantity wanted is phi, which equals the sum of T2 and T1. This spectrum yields 621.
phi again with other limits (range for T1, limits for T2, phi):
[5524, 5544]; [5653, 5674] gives 618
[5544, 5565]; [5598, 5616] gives 621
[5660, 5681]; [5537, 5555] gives 623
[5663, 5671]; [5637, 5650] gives 619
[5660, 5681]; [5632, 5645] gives 623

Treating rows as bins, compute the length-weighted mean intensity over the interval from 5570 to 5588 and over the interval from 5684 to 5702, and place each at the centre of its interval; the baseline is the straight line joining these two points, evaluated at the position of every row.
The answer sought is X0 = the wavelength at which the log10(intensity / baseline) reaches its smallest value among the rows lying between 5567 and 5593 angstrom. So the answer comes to 5589.24 angstrom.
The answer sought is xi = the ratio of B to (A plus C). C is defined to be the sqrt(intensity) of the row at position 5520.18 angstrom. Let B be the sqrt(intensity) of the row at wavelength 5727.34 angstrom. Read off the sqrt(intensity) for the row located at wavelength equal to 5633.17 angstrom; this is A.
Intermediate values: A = 17.7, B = 17.7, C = 18.1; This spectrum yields 0.495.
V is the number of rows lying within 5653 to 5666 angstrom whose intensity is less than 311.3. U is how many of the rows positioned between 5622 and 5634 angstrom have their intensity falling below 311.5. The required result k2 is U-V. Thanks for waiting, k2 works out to -4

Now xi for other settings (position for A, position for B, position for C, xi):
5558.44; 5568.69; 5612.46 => 0.495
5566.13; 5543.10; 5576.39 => 0.506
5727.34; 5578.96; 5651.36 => 0.490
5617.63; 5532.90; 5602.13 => 0.500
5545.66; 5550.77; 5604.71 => 0.501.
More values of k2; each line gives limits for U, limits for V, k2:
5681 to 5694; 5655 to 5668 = -3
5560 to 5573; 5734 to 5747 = 4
